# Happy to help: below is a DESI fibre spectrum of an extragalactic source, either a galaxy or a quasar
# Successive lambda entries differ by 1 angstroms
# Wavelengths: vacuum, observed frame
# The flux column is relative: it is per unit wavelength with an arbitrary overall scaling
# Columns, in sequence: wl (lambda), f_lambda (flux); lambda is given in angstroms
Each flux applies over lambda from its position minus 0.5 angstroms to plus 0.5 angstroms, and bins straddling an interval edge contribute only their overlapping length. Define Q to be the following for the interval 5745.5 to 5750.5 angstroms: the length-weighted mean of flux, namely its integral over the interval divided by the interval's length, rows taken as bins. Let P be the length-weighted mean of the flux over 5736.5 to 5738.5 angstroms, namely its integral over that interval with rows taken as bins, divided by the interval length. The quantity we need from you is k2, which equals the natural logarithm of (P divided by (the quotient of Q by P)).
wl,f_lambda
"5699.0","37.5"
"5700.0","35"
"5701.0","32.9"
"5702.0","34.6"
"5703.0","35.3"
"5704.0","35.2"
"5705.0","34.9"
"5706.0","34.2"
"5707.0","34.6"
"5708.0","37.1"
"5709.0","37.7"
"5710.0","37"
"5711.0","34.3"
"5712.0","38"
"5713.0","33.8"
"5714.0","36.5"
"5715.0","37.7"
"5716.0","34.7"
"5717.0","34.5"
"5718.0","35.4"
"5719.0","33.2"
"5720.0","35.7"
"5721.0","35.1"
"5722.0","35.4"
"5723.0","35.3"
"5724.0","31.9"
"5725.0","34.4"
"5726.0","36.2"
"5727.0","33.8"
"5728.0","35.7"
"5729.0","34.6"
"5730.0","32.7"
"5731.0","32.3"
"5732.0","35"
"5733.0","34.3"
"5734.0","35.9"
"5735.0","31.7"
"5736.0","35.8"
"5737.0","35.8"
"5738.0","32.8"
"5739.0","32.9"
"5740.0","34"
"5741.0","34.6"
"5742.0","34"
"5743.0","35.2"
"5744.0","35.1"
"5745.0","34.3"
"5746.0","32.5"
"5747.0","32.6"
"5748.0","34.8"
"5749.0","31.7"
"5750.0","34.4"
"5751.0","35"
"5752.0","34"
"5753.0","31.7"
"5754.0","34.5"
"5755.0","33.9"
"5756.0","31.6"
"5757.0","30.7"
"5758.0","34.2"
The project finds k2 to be 3.57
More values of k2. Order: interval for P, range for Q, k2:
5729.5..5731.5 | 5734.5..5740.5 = 3.44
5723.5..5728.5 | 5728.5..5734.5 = 3.55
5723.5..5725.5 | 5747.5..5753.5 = 3.49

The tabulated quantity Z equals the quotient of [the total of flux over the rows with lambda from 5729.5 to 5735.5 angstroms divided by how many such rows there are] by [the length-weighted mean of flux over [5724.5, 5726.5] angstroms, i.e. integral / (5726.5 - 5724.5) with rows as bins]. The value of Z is 0.95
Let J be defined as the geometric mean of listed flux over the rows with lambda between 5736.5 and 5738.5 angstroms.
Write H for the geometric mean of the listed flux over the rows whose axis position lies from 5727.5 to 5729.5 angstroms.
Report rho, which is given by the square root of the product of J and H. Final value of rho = 34.7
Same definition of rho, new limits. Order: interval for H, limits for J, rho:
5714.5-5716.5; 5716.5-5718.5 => 35.6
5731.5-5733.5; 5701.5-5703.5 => 34.8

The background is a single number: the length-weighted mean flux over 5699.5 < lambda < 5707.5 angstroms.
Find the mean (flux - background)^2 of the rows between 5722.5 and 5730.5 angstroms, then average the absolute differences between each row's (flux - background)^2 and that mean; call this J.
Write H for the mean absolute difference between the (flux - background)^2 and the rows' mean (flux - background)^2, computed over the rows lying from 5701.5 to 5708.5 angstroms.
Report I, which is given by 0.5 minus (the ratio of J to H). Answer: -0.7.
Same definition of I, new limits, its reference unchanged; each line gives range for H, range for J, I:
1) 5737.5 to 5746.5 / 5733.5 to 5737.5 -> -1.3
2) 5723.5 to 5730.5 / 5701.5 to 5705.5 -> 0.4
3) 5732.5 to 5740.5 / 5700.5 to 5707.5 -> 0.1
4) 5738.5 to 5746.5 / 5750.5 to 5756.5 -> -2.5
